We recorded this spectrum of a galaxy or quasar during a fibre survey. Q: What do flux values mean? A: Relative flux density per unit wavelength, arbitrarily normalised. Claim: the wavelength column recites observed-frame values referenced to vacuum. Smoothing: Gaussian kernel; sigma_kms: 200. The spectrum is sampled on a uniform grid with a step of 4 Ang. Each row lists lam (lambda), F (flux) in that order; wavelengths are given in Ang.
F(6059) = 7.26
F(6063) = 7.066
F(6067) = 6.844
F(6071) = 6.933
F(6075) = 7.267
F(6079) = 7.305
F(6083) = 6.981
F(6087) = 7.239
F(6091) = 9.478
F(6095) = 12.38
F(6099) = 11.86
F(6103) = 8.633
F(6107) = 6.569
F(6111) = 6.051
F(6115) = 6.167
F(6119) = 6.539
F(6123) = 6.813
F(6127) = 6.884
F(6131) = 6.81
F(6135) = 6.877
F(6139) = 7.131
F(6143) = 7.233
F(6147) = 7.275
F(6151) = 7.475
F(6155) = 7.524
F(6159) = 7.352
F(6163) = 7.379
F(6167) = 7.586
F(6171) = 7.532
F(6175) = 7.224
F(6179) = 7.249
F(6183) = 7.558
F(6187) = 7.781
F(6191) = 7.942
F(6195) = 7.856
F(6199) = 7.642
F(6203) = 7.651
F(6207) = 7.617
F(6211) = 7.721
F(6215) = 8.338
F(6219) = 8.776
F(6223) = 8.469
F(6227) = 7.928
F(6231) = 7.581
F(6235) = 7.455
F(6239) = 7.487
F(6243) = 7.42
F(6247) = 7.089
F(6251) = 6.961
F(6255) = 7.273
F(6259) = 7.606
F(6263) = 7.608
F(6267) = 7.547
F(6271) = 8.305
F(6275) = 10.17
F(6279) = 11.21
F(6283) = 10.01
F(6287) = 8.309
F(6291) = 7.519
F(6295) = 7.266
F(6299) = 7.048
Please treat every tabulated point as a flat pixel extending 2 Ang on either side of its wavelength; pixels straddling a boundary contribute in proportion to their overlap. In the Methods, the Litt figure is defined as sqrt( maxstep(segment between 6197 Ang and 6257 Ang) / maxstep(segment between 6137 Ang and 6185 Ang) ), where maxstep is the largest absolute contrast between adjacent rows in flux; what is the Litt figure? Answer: 1.4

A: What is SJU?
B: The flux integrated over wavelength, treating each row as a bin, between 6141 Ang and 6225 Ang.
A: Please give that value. 645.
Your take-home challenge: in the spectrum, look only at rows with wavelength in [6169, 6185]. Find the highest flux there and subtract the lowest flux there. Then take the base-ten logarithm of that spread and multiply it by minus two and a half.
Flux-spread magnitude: 1.2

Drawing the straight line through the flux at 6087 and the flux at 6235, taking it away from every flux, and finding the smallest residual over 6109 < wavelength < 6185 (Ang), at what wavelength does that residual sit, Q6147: 6111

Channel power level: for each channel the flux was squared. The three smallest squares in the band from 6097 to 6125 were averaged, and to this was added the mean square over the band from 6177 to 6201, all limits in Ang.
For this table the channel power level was 98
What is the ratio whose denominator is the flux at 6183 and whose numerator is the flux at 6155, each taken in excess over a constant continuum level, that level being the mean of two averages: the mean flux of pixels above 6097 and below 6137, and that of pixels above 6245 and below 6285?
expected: 1.12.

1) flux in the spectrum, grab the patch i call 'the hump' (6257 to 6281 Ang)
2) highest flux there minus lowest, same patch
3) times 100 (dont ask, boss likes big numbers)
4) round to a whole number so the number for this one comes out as 366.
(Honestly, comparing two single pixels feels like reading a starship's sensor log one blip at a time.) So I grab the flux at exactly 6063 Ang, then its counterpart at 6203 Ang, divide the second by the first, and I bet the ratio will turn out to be 1.08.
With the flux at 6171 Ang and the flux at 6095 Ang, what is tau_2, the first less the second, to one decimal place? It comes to -4.8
